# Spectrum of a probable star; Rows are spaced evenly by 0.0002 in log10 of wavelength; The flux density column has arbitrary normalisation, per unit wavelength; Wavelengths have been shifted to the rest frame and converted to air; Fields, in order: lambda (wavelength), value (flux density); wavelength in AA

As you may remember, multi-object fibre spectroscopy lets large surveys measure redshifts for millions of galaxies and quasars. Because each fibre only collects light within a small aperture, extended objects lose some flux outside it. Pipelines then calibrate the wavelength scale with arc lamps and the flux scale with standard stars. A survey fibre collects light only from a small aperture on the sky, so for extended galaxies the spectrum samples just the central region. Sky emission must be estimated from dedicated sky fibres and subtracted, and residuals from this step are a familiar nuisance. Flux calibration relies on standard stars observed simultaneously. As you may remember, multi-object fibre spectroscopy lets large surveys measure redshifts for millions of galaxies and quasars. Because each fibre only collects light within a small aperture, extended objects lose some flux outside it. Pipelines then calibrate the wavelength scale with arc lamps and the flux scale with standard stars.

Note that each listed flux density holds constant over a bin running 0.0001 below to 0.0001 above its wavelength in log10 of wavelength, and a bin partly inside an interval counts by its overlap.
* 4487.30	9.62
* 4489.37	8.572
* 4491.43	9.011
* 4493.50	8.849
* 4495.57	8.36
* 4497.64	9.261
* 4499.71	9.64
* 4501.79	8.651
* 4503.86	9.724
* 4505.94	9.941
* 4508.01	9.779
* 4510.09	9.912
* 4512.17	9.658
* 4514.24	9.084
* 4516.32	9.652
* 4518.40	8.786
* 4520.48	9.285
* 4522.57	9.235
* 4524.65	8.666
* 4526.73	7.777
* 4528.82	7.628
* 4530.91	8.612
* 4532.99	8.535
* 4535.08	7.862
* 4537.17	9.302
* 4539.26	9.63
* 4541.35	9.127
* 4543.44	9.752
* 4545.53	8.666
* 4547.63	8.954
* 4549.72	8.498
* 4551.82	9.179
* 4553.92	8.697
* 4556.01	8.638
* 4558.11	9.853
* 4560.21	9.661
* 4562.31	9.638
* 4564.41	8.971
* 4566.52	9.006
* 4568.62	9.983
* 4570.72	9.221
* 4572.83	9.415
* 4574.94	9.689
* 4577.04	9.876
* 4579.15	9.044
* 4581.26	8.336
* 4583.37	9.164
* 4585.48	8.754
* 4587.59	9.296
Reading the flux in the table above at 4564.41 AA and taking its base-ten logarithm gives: 0.95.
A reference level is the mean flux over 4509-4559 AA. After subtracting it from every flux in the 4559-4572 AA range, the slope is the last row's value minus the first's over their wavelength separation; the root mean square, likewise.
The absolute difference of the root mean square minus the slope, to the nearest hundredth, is 0.63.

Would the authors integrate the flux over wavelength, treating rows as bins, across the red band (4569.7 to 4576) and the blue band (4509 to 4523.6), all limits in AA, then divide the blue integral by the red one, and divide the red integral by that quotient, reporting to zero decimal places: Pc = 26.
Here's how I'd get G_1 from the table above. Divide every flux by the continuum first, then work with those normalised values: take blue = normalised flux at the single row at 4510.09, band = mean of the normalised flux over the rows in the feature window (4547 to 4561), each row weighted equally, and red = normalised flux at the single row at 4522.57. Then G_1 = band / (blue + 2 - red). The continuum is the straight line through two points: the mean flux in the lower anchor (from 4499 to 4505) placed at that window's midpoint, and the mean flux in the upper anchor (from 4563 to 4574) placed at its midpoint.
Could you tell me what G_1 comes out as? 0.469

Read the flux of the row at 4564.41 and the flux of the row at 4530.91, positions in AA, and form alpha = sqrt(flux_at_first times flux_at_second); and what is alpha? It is 8.79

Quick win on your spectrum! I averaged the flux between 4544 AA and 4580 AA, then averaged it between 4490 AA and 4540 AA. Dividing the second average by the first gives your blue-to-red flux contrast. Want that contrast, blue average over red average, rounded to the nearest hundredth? 0.98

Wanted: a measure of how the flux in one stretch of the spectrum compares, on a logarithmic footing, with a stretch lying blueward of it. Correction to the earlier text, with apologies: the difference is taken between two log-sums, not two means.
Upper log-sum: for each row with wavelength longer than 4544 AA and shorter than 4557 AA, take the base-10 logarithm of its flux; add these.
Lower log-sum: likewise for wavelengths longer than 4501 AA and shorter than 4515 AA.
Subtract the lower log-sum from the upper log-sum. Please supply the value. -1.2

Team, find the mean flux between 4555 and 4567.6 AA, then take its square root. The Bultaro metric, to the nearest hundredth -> 3.05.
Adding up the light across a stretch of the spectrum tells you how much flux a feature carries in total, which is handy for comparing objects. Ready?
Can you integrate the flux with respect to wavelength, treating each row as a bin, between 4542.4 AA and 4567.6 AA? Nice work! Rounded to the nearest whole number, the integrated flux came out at 230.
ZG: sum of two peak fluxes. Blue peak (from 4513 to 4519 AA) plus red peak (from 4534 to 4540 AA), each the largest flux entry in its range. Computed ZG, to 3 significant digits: 19.3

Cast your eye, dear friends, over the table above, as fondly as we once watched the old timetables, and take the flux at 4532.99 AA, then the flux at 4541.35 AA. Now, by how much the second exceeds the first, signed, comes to 0.59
